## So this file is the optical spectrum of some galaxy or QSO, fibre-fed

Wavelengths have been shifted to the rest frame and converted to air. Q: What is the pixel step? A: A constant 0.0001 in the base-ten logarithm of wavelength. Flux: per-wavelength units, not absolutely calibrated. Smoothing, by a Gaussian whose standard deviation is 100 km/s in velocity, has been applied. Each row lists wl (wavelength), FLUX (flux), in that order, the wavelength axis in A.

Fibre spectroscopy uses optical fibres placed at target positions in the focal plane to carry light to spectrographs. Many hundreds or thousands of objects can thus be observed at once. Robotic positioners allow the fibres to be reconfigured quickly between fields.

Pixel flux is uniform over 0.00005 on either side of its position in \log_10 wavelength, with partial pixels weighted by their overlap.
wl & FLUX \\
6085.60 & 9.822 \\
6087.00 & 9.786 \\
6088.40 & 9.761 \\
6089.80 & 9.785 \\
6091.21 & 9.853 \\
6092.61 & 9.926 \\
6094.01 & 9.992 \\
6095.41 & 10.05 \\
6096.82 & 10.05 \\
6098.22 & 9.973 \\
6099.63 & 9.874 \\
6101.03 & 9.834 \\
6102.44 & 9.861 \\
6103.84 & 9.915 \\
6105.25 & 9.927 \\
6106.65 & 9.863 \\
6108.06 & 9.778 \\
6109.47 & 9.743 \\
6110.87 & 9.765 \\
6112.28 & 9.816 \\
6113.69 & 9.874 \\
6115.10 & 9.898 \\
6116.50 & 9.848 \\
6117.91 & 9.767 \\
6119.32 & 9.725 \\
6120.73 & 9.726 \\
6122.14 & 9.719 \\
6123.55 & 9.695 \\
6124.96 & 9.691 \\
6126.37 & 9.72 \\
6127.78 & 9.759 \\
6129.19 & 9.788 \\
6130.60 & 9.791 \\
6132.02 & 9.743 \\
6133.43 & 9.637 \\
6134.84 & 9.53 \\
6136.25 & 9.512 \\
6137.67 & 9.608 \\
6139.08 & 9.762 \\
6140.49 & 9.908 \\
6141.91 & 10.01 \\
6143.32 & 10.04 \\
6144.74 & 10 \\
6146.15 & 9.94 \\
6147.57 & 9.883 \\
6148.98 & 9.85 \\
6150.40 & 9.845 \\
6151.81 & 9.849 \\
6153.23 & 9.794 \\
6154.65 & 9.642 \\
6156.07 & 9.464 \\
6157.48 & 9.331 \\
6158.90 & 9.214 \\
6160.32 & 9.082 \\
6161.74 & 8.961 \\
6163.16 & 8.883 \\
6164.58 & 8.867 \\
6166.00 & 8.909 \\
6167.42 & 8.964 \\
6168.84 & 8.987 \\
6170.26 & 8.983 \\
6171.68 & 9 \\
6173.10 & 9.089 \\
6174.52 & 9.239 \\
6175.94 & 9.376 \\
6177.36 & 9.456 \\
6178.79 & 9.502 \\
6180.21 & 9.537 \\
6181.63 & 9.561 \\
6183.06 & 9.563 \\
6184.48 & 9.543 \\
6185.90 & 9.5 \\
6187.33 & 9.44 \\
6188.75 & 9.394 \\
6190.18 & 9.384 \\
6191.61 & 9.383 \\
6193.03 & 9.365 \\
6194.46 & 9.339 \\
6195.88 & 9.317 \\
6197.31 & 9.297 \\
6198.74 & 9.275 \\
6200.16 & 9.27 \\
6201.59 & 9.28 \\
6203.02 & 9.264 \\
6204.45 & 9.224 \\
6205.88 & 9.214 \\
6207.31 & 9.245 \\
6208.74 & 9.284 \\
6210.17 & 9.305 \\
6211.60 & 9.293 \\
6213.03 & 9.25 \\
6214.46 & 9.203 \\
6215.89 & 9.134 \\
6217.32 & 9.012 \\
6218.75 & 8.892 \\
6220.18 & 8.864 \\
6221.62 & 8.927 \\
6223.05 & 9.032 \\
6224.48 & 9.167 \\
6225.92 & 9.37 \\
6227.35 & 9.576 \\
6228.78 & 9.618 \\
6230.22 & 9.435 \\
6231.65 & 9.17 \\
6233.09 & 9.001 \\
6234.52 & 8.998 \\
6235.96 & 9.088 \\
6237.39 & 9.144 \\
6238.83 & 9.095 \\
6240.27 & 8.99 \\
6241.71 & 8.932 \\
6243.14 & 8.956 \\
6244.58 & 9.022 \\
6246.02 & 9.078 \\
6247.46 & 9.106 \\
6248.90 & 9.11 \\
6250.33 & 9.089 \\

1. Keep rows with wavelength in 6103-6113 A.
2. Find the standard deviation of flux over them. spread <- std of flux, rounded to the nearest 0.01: 0.07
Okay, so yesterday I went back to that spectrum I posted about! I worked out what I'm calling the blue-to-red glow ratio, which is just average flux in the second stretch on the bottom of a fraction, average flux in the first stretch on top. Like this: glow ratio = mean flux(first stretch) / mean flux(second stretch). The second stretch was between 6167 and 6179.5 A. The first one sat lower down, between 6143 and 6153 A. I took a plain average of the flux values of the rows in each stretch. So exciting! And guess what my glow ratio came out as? 1.08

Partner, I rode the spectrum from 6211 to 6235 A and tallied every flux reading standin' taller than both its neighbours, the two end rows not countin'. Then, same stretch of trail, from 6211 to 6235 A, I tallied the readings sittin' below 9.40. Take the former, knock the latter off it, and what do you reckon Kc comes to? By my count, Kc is -13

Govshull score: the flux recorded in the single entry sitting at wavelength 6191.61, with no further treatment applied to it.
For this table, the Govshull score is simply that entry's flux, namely 9.383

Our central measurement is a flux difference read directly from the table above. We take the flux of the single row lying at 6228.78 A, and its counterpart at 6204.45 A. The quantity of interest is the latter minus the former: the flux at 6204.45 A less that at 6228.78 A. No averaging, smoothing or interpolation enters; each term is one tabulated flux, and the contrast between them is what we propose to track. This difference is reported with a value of -0.39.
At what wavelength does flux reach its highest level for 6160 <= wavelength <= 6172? 6160.32 A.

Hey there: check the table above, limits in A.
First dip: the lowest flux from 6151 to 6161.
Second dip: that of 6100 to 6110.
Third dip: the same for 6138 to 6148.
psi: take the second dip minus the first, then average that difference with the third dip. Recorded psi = 5.21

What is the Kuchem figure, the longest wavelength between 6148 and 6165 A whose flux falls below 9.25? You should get 6164.58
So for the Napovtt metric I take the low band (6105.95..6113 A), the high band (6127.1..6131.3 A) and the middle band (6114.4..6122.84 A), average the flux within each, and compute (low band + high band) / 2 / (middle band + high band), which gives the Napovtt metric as 0.500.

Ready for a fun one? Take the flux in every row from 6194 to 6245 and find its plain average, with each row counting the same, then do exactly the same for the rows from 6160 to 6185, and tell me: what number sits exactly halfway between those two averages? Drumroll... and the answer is 9.19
